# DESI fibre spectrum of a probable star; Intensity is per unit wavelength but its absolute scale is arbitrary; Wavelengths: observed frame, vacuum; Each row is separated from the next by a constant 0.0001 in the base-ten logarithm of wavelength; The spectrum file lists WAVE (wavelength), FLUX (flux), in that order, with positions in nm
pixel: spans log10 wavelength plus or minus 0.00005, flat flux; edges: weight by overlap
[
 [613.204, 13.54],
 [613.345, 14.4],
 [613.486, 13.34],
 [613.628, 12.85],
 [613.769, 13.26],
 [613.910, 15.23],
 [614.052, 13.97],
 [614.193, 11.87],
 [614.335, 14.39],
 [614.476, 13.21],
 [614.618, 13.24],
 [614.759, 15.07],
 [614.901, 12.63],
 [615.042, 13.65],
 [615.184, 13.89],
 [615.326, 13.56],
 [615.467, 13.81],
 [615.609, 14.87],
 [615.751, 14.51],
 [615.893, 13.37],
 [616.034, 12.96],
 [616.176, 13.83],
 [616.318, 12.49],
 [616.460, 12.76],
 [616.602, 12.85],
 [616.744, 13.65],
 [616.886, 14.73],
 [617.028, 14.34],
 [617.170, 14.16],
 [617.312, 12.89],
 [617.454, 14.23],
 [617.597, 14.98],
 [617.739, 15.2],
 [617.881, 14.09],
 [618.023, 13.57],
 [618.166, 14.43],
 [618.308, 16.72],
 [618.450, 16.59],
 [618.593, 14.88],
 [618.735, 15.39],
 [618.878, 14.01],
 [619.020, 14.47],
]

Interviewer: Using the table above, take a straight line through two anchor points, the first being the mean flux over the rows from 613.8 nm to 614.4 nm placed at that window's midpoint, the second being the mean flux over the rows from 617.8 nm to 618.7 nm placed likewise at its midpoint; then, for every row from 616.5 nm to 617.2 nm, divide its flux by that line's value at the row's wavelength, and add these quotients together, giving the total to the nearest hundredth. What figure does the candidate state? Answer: 4.76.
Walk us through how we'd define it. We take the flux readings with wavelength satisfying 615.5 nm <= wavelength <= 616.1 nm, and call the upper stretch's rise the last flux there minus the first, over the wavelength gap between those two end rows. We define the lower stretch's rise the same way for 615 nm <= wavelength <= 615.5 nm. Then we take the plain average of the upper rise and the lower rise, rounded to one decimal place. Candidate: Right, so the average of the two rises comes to -2.1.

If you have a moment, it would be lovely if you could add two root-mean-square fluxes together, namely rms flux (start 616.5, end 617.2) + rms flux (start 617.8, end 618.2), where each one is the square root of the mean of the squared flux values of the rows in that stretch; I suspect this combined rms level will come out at 28.0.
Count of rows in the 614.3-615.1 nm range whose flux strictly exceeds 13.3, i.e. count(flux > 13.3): 3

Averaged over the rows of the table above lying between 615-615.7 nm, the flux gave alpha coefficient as 14.0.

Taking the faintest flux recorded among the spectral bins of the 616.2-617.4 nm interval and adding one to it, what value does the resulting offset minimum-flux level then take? 13.5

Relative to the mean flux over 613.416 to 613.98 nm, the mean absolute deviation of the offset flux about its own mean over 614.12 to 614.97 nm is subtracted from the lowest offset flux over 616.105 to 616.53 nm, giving -2.1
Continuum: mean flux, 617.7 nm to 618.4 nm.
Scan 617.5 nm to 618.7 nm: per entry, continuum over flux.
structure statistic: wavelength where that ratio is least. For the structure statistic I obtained 618.308 nm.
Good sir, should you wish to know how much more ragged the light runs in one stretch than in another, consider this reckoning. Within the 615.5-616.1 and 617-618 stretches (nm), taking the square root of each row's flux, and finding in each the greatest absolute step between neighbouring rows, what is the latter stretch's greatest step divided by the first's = 1.2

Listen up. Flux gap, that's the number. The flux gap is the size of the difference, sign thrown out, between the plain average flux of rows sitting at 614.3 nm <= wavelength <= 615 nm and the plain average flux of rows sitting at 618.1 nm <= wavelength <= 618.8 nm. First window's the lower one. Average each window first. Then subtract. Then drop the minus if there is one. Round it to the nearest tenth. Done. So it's 1.9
